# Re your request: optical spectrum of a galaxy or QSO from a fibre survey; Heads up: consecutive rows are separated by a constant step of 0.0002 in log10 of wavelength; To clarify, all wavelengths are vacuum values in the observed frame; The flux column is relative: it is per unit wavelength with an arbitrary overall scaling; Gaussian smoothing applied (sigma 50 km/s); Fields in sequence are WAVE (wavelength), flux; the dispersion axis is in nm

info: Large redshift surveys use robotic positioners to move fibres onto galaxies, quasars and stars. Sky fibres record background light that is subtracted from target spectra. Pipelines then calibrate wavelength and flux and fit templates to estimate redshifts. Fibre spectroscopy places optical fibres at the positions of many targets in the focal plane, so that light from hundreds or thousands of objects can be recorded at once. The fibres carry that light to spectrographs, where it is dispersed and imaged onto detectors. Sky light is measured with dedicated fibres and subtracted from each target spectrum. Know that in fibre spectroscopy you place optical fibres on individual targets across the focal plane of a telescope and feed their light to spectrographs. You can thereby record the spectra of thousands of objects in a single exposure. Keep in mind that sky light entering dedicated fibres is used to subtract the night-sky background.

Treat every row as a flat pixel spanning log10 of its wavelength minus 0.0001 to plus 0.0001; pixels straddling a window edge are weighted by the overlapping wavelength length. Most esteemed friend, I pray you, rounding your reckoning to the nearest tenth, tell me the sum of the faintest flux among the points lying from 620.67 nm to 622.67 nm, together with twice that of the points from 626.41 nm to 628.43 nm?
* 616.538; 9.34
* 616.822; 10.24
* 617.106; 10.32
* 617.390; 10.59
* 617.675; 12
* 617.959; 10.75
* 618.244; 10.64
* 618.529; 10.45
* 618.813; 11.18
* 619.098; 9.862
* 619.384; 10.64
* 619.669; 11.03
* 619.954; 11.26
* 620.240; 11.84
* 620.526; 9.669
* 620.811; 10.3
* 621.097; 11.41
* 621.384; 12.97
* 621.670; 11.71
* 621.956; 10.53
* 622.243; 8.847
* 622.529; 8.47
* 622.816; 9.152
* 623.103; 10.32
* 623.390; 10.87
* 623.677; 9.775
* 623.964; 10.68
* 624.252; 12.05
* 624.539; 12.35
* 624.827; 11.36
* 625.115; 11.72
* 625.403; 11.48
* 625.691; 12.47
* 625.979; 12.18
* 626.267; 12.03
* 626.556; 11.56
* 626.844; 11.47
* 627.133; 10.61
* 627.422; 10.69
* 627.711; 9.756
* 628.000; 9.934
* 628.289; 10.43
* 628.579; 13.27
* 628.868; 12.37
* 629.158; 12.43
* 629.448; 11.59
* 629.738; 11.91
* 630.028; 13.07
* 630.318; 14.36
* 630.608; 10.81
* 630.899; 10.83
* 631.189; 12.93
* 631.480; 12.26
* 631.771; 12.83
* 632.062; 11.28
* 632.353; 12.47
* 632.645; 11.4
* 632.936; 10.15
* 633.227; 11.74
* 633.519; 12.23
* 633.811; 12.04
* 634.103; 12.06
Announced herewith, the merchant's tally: 28.0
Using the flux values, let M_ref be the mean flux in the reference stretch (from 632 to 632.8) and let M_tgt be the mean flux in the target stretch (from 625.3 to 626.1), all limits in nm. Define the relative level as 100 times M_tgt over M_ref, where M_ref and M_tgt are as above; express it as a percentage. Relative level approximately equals 103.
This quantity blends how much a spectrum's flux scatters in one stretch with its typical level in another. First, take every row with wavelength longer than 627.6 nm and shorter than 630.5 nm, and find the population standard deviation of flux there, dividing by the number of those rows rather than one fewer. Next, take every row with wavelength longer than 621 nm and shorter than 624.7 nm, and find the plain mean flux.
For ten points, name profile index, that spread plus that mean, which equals 12.1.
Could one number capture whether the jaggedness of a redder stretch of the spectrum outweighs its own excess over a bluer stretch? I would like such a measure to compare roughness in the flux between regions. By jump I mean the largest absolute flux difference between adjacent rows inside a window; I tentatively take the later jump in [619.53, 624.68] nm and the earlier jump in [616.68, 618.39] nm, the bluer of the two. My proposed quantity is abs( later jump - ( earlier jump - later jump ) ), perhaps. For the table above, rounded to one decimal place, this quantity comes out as 2.9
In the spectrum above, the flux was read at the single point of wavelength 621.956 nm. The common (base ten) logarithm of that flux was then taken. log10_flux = 1.02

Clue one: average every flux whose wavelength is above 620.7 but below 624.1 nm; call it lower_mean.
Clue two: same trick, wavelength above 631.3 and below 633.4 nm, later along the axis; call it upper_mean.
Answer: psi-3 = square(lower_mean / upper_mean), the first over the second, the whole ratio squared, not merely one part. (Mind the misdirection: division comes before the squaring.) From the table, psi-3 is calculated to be 0.79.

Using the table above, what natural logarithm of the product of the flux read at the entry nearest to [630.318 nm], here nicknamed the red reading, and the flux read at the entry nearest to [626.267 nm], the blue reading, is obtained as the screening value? 5.15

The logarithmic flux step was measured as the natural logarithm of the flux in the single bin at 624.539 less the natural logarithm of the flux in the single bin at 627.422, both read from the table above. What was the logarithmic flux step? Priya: 0.14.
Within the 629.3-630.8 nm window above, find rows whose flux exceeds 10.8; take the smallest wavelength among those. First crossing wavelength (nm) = 629.448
